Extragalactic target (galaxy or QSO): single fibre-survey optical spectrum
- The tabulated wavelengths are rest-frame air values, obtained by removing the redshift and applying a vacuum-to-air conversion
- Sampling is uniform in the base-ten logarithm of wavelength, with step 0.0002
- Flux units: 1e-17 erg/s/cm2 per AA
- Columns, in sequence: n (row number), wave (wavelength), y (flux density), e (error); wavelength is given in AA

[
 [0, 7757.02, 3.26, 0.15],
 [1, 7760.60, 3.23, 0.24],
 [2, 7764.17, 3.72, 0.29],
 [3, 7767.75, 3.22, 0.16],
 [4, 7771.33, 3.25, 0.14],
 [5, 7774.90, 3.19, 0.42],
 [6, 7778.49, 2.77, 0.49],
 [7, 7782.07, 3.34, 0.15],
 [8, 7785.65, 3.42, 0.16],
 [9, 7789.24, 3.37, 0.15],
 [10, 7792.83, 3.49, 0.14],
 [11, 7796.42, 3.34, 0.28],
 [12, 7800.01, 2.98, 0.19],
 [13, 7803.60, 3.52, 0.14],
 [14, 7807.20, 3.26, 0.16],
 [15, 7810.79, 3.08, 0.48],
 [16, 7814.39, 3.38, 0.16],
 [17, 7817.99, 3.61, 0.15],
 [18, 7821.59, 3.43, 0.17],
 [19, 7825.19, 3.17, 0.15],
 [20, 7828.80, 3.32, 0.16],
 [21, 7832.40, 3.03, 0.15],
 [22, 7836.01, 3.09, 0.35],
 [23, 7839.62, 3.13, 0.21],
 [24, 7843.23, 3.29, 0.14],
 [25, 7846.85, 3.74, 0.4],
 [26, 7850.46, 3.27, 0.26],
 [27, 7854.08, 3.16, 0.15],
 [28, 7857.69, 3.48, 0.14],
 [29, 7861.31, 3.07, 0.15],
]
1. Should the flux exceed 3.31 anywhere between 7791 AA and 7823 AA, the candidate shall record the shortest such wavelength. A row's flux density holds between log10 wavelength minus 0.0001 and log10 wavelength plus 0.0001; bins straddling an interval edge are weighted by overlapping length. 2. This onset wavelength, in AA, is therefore 7792.83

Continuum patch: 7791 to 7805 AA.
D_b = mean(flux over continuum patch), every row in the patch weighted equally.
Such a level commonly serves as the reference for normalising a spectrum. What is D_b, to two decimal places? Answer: 3.33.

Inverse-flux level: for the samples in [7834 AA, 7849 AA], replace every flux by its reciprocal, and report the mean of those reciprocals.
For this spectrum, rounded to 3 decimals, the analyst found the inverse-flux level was 0.304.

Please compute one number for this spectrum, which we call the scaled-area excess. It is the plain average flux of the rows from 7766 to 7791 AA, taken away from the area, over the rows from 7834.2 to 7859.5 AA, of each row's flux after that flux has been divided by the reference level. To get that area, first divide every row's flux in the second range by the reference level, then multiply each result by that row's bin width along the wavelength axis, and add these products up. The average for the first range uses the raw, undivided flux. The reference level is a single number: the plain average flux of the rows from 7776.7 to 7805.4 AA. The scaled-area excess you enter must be 22.3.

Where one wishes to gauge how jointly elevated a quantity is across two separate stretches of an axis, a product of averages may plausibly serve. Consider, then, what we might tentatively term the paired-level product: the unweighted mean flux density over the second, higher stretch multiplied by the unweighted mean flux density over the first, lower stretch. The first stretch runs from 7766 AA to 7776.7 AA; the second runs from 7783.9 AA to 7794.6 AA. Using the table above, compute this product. 11.0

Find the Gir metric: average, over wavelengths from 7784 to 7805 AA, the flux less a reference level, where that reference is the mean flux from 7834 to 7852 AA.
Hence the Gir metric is 0.05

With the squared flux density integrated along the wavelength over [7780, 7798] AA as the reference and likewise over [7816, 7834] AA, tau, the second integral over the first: 0.96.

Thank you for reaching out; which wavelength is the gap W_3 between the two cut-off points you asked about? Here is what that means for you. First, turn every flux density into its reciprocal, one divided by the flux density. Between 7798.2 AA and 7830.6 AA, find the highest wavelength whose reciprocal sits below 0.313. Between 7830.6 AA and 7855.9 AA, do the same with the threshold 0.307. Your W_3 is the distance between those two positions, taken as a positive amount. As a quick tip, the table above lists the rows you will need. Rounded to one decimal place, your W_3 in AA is 21.7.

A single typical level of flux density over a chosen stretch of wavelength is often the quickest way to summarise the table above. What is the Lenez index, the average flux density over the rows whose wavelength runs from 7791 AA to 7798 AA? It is 3.42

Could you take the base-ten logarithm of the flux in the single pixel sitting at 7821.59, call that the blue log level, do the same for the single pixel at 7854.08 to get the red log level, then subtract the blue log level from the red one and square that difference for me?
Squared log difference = 0.0013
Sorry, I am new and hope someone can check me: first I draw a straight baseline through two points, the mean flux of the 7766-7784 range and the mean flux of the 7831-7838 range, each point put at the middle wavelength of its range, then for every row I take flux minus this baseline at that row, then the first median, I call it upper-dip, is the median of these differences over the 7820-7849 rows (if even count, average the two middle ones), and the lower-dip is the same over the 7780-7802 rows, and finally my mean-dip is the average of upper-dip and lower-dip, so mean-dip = 0.20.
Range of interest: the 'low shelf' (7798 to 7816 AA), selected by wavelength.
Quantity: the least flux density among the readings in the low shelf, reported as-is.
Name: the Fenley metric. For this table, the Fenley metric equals 2.98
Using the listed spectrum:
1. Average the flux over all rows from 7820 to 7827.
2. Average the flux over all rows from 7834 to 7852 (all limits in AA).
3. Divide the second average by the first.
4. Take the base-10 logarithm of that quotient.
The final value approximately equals 0.001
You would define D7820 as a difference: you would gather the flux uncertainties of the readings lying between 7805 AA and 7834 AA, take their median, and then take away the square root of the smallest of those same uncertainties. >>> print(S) -0.227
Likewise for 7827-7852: -0.164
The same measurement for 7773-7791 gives -0.227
